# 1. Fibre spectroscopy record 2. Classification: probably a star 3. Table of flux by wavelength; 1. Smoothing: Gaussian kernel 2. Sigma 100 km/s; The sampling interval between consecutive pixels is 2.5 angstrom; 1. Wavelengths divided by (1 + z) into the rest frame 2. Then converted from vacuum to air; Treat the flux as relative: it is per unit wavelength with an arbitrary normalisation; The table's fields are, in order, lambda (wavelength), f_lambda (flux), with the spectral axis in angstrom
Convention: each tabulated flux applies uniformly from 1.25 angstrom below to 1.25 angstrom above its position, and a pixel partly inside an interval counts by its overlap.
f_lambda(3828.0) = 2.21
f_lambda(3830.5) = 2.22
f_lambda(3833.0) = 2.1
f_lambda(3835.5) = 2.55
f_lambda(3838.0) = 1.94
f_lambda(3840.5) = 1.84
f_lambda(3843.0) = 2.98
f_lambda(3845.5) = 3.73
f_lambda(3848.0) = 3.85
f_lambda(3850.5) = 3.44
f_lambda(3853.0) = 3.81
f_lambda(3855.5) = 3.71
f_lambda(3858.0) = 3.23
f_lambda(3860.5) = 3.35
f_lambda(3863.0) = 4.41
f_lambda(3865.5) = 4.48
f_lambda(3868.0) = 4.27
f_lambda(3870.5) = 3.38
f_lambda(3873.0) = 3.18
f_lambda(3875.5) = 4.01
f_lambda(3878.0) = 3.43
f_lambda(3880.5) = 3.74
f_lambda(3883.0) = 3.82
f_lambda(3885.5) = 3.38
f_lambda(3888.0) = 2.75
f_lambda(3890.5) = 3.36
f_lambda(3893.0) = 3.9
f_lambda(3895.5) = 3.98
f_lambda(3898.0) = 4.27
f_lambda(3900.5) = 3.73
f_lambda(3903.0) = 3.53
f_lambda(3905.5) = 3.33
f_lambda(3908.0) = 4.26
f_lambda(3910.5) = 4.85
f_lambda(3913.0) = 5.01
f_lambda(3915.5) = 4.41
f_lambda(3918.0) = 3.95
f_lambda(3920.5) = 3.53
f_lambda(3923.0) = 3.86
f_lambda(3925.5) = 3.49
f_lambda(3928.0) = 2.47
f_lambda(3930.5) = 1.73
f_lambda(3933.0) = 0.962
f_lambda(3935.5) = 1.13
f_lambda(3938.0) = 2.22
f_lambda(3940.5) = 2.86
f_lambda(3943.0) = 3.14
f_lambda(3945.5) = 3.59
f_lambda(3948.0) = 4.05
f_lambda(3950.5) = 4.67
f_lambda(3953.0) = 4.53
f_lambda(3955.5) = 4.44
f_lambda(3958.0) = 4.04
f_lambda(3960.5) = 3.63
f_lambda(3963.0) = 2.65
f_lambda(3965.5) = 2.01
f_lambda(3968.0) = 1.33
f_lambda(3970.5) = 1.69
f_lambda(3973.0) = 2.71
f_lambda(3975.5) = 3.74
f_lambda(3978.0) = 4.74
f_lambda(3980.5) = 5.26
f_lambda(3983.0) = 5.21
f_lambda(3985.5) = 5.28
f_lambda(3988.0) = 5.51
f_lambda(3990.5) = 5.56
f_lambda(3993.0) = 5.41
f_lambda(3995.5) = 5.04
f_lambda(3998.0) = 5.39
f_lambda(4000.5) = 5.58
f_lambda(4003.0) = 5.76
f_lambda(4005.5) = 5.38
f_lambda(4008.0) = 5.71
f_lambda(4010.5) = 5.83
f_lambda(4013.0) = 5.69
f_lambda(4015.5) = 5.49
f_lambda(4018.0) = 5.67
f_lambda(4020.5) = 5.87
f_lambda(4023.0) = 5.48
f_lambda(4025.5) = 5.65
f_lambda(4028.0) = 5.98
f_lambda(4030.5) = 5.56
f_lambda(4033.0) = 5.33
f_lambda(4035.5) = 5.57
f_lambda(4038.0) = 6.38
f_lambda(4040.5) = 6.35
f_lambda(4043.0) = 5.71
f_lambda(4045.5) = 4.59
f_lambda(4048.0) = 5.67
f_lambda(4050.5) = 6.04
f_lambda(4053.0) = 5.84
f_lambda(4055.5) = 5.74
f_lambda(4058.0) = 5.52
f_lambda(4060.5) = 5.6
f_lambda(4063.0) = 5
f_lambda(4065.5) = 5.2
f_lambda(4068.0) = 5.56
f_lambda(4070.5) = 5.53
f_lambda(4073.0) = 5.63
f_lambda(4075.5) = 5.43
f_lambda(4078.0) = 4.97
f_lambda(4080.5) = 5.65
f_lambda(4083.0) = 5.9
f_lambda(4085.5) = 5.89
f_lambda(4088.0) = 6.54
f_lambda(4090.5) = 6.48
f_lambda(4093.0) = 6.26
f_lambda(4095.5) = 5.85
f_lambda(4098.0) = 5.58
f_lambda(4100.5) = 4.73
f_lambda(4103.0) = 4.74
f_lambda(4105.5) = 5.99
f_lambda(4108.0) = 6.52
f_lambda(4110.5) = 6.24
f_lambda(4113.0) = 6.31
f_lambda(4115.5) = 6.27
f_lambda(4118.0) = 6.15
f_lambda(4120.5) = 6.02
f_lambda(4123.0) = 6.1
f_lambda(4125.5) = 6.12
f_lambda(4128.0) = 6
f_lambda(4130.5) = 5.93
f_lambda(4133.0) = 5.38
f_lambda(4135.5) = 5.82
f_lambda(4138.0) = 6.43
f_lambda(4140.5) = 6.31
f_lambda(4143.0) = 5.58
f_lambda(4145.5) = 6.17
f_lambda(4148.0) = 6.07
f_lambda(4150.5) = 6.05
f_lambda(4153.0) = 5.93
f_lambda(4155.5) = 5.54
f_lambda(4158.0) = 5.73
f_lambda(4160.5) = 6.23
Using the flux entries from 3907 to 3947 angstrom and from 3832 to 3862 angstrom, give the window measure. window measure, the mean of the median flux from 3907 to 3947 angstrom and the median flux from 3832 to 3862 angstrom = 3.4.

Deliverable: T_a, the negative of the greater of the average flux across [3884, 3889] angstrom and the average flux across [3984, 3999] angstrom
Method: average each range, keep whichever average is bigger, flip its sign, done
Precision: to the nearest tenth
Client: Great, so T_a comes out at -5.4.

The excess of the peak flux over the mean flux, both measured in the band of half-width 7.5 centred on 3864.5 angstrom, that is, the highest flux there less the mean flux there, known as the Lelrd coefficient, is 0.63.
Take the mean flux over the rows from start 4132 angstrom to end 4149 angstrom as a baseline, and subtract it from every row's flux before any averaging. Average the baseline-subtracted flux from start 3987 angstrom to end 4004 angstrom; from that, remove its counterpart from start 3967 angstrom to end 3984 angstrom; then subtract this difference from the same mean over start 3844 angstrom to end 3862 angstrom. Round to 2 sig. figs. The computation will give -4.3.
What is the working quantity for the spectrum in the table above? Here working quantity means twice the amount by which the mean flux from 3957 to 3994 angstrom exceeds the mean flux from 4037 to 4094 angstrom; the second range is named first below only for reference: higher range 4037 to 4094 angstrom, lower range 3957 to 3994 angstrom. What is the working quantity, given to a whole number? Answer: -4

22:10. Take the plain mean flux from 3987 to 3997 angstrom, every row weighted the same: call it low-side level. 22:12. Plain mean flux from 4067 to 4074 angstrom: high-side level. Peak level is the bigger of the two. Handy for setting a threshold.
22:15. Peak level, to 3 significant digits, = 5.57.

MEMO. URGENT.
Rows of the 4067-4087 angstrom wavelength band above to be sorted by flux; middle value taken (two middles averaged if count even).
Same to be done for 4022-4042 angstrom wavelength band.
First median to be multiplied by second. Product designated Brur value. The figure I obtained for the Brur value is 31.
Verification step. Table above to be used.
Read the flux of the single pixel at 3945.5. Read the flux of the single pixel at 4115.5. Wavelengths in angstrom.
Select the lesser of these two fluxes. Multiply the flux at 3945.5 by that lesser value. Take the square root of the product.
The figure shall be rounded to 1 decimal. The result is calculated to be 3.6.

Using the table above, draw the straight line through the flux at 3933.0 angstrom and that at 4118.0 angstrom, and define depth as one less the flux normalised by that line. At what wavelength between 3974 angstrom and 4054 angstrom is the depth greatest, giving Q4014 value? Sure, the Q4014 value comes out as 4045.5 angstrom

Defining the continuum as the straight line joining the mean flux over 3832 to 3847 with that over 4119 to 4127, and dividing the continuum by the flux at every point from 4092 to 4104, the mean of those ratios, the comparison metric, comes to 1.1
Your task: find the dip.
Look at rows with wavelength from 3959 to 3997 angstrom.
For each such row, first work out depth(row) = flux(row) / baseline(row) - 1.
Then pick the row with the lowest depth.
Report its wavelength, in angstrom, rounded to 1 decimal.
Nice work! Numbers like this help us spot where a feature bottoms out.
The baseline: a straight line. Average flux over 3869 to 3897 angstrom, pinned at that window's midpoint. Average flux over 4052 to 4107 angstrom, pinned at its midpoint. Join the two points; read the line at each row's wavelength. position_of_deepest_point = 3968.0 angstrom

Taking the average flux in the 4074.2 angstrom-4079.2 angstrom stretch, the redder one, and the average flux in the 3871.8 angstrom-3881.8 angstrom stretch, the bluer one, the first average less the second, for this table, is 1.6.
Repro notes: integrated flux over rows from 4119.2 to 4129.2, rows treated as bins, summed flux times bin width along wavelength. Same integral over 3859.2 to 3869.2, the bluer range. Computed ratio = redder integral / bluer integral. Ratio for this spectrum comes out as 1.47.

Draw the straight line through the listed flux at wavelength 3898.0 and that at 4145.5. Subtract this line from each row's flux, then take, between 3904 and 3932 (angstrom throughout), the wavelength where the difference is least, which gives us 3930.5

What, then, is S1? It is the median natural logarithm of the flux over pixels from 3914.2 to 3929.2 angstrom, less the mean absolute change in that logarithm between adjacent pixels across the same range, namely 1.15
